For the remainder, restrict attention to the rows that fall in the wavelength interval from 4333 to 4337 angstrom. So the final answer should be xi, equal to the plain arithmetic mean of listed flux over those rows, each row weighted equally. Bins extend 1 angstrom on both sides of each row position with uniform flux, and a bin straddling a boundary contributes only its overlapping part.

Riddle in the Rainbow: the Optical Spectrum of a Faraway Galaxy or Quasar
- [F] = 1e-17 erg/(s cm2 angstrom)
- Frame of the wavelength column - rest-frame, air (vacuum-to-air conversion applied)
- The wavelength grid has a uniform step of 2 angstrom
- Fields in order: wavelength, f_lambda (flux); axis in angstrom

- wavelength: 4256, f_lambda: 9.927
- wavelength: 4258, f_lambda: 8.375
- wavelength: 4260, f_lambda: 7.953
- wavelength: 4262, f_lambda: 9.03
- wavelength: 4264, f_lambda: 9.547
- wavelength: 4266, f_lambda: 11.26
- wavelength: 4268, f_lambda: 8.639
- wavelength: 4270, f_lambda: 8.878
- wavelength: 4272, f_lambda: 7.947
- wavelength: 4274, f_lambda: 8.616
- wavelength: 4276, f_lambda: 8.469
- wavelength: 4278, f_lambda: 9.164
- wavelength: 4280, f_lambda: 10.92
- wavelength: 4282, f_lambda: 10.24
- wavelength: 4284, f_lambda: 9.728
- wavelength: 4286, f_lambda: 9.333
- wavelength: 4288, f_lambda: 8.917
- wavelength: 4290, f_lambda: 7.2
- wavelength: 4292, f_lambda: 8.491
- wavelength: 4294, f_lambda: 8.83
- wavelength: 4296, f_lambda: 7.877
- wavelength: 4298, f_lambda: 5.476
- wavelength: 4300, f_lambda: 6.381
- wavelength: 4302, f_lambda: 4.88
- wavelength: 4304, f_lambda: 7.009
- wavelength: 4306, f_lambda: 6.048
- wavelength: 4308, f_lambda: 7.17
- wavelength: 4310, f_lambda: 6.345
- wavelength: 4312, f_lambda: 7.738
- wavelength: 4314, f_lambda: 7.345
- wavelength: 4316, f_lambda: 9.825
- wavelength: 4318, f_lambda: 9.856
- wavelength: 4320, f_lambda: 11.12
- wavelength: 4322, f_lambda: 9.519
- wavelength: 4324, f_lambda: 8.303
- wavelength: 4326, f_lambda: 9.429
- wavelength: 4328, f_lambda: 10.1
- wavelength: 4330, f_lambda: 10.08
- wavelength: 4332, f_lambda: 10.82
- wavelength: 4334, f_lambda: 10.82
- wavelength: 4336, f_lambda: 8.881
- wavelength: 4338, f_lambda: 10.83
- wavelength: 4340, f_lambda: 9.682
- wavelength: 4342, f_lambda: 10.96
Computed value 9.9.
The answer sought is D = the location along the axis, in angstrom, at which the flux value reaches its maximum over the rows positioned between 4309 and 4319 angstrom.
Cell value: 4318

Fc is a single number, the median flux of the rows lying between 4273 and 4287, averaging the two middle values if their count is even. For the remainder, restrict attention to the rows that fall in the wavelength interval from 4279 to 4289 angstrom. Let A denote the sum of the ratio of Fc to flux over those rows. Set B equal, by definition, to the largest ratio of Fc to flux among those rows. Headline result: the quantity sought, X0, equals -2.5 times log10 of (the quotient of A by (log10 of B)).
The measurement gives -6.0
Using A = 4.8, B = 1.05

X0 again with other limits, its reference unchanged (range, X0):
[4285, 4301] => -4.1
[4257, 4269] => -4.9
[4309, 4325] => -4.3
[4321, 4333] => -5.1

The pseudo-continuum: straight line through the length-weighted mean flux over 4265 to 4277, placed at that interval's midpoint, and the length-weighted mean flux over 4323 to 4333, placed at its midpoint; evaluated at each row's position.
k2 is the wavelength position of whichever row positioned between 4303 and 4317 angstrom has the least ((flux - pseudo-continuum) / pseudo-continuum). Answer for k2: 4306 angstrom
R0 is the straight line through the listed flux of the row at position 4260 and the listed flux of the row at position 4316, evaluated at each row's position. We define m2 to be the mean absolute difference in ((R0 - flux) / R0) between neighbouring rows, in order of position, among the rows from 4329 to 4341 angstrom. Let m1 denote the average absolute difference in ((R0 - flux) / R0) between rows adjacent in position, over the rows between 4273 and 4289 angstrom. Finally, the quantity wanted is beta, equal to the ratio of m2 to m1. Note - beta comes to 1.4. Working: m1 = 0.080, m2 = 0.111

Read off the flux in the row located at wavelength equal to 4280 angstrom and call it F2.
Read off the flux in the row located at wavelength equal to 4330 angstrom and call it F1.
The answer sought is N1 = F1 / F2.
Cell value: 0.9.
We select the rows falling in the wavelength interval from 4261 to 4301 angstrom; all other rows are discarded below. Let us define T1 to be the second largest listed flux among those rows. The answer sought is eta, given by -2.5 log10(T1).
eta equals -2.6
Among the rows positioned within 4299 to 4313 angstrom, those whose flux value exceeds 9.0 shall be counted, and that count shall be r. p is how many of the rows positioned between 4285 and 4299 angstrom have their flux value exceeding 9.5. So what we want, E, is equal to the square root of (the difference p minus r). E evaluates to 0.0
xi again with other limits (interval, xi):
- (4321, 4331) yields 9.5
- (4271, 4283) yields 9.2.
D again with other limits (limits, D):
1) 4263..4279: 4266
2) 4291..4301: 4294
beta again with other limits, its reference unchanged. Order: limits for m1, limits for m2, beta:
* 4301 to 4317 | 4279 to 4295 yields 0.7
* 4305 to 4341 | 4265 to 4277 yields 1.1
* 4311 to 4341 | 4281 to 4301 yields 1.1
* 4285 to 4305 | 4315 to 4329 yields 0.7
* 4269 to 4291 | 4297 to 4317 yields 1.4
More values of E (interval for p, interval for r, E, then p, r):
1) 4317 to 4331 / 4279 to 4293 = 1.0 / 5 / 4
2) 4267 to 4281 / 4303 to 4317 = 0.0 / 1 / 1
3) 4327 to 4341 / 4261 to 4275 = 1.7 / 6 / 3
